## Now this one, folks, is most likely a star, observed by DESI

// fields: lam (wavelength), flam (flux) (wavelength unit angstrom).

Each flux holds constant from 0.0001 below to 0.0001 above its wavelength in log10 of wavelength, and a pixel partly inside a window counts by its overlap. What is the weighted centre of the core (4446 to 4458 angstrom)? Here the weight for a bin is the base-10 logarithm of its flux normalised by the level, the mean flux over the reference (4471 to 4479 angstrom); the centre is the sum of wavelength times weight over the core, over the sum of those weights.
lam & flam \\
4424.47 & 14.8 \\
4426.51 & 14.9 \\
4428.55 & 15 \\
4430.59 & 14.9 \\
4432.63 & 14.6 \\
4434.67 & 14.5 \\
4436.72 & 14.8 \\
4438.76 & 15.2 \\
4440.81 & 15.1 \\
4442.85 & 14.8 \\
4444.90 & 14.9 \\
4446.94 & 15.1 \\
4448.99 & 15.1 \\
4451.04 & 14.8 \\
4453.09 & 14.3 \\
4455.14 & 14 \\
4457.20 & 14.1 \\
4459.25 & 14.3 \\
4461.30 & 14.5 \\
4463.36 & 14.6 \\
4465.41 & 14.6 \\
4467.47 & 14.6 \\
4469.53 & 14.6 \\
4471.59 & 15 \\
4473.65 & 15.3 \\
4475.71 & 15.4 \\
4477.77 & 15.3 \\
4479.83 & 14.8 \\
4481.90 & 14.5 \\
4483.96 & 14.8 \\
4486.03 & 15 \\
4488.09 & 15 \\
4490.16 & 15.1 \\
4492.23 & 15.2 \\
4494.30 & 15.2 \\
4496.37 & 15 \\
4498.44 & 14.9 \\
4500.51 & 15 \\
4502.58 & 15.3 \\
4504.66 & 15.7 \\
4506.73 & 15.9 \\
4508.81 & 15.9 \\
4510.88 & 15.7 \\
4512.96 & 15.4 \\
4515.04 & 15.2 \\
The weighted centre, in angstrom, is 4454.3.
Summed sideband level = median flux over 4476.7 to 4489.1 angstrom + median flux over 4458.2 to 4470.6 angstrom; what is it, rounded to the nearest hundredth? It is 29.50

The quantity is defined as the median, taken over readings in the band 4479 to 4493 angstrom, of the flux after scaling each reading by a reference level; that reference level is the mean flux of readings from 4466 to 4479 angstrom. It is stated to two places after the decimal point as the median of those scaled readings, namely 1.00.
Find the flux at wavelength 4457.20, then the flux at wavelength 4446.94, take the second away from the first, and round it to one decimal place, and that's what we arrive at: -1.0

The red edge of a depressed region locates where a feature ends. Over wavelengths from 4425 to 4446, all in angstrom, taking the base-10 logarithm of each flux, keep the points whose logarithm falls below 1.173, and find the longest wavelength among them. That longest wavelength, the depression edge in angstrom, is 4442.85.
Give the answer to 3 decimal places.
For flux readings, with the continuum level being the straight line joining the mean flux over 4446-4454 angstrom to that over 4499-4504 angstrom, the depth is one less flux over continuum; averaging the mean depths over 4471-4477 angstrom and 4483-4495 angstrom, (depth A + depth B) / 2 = -0.008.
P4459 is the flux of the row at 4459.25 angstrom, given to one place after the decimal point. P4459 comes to 14.3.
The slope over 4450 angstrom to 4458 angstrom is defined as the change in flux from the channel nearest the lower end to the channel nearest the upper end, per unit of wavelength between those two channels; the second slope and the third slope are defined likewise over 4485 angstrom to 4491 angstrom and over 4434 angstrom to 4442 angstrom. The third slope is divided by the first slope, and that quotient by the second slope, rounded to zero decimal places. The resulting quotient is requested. -36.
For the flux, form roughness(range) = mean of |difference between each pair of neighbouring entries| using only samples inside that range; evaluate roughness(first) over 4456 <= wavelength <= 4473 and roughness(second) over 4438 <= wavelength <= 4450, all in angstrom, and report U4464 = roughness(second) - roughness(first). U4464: 0.011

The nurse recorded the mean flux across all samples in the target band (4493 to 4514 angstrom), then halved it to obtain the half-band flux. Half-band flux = 7.70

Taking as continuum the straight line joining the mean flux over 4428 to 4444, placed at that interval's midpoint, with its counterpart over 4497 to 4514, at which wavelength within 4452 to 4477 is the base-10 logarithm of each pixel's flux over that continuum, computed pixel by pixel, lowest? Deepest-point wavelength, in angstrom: 4455.14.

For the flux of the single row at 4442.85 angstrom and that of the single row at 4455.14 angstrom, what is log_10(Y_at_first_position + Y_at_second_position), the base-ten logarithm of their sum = 1.46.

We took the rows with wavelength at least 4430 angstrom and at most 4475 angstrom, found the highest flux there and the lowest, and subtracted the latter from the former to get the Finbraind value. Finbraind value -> 1.30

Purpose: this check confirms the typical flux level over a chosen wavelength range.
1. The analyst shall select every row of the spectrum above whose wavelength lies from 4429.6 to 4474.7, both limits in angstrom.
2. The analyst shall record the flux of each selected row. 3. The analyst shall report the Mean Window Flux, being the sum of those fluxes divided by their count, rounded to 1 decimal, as 14.7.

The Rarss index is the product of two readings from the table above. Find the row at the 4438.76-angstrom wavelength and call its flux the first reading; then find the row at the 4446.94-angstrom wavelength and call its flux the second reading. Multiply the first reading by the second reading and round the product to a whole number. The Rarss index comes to 230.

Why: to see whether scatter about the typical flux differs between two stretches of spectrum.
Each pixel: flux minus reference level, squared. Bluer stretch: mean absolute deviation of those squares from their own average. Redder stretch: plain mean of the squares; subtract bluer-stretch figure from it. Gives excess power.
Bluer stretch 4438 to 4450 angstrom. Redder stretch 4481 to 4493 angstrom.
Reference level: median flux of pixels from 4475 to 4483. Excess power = 0.0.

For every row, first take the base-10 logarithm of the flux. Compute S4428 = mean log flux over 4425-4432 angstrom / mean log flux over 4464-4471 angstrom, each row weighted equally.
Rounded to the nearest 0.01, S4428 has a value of 1.01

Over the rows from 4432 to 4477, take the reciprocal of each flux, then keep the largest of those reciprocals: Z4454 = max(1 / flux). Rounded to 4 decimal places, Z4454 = 0.0714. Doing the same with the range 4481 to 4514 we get 0.0690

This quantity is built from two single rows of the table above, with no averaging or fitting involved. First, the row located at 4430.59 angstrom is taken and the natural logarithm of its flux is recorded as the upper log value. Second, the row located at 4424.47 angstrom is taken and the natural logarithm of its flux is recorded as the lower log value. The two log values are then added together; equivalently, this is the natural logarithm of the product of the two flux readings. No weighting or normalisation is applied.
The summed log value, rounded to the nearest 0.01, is 5.40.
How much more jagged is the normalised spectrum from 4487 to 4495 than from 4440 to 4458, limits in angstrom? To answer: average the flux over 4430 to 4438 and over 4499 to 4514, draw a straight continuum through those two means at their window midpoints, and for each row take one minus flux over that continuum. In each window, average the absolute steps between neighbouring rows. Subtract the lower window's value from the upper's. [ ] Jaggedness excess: -0.012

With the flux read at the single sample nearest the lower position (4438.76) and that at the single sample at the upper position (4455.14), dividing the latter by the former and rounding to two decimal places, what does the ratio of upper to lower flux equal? 0.92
